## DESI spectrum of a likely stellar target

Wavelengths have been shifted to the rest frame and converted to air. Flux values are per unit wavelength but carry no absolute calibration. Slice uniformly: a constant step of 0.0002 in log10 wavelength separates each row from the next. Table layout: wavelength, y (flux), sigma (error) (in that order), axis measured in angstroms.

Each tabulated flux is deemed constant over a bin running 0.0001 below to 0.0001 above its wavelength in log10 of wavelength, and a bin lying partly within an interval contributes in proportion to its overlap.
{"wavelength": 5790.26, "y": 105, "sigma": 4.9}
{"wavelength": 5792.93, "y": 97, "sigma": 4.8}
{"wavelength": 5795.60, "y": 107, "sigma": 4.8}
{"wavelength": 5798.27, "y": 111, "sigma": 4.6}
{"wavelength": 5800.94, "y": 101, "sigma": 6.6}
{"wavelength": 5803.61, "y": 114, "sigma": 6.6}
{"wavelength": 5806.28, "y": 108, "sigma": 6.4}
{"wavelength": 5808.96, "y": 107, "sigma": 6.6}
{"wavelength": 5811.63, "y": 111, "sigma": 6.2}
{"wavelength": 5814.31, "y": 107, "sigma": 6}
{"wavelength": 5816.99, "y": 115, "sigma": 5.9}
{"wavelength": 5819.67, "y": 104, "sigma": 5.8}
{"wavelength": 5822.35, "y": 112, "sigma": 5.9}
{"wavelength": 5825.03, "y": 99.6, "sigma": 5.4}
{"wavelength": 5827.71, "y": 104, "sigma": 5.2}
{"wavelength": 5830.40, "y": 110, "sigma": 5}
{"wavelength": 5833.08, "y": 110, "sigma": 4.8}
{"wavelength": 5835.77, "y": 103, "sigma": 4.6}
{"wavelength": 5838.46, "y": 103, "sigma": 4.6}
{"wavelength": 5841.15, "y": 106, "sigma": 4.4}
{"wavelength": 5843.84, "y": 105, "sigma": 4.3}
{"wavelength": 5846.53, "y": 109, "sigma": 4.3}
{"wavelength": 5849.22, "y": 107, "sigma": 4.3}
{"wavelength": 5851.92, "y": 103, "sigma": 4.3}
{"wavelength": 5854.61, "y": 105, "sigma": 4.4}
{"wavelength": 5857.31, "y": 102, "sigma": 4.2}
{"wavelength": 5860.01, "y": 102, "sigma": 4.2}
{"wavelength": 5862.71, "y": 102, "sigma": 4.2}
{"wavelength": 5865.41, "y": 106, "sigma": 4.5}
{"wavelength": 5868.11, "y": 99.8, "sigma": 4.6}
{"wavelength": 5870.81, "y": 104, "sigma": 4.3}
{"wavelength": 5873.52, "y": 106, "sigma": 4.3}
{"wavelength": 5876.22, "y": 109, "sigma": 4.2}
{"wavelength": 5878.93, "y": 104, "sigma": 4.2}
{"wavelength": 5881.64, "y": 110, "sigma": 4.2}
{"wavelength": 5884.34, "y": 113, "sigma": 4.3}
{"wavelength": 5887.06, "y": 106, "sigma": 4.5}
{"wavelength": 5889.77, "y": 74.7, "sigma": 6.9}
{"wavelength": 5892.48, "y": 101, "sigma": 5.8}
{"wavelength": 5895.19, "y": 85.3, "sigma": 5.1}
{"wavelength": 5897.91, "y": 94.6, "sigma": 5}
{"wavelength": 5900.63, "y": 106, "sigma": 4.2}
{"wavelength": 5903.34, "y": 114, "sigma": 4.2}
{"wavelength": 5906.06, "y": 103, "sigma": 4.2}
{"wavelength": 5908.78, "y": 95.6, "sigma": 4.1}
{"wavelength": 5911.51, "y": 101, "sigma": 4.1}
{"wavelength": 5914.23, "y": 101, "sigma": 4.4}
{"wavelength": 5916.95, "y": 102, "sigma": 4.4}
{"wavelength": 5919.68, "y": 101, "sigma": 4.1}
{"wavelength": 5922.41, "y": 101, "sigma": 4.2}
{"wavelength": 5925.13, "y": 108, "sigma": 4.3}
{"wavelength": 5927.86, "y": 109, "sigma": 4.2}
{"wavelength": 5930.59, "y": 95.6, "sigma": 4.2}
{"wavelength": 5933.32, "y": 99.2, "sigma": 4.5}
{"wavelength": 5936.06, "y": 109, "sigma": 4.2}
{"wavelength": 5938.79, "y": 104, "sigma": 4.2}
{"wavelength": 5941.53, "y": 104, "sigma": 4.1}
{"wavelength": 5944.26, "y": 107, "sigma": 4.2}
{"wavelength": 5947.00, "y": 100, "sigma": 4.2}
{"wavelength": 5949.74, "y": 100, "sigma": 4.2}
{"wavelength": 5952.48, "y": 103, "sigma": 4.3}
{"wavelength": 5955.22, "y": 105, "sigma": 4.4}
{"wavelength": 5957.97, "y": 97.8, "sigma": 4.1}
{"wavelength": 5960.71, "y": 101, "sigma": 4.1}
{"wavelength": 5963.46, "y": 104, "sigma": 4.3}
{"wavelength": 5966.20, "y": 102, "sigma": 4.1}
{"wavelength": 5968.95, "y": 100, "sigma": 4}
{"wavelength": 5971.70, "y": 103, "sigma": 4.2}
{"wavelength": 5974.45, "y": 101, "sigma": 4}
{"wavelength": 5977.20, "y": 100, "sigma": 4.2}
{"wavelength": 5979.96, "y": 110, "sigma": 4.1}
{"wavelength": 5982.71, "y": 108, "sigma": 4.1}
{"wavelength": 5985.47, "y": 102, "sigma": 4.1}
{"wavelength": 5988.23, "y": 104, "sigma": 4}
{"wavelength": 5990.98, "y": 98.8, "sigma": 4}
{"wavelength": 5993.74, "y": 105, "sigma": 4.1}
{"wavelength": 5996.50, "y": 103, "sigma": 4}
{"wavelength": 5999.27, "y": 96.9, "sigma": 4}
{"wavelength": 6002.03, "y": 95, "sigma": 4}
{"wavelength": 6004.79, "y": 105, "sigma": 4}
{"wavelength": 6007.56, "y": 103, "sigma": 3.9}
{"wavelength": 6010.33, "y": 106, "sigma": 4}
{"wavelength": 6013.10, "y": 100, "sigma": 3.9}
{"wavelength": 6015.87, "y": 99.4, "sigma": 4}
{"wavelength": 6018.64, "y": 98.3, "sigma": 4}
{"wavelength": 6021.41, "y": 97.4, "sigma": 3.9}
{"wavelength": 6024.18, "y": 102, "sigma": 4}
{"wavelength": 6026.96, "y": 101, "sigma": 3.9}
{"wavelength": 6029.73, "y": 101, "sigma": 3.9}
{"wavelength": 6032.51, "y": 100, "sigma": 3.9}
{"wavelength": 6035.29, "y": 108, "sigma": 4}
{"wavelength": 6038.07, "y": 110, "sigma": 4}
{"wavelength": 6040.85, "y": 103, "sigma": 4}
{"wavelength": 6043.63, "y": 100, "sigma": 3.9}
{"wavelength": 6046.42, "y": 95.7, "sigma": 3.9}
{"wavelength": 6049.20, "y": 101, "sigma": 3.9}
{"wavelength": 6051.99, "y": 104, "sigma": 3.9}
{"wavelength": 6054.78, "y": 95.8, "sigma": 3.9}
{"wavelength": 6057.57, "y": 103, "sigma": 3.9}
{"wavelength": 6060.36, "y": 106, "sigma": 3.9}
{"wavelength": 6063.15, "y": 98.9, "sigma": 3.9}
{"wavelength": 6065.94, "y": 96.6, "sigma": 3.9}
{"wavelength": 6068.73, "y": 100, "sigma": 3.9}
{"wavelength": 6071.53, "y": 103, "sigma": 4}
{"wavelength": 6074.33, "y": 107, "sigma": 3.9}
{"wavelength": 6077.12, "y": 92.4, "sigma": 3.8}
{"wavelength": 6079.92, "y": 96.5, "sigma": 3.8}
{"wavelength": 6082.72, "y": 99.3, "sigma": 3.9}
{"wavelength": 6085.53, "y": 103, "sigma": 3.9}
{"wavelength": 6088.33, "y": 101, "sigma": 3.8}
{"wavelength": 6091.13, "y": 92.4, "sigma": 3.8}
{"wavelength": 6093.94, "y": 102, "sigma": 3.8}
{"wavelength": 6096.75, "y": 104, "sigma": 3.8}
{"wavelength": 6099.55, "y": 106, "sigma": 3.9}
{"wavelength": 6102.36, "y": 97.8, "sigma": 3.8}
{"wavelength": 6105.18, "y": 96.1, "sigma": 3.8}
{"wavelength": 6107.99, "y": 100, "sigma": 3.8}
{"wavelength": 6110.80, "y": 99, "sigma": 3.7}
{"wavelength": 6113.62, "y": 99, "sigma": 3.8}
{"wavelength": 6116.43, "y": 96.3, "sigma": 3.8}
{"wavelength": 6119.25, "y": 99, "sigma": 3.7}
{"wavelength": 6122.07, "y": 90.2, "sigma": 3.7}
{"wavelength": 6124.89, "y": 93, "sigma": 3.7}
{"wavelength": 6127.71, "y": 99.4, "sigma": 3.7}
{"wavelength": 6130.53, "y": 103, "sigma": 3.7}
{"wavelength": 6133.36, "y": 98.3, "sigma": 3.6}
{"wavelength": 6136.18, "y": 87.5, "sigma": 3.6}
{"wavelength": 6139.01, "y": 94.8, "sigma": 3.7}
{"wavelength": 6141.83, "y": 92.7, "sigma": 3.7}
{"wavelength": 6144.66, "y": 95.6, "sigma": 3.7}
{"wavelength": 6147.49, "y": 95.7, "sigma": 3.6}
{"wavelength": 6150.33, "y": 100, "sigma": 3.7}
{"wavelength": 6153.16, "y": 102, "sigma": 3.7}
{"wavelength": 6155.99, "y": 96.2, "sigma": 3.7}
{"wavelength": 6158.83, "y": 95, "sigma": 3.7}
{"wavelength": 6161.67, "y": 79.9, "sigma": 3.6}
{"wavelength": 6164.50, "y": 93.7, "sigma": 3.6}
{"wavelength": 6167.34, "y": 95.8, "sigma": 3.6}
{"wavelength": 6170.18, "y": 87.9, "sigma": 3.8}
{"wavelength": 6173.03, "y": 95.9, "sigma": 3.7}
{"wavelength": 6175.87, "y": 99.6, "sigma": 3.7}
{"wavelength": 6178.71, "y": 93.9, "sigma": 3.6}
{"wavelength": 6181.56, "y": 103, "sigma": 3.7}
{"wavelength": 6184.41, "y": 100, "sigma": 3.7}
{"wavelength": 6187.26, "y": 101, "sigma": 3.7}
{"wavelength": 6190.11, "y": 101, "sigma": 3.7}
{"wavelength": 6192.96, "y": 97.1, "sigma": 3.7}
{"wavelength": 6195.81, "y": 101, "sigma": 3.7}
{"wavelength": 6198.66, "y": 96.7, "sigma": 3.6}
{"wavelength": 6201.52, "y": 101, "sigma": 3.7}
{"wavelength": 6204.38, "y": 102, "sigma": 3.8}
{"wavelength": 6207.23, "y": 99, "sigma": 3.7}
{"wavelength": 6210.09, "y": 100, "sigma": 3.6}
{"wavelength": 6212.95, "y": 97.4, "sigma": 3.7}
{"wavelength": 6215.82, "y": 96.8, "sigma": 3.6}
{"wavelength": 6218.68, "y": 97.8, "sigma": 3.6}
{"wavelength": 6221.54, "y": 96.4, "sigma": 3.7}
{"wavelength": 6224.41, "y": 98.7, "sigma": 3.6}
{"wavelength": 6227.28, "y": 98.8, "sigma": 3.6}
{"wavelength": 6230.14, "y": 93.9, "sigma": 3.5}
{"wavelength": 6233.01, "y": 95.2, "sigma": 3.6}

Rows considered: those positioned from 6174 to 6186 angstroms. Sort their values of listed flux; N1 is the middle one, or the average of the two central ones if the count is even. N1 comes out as 100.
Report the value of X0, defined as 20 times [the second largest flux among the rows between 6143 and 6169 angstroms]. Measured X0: 2000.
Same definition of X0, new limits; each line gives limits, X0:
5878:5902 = 2200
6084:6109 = 2080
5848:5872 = 2120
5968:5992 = 2160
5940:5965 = 2100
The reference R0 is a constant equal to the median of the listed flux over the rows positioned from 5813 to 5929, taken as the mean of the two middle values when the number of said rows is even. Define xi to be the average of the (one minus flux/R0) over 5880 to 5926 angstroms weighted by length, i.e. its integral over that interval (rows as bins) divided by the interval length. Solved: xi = 0.029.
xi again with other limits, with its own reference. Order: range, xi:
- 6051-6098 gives 0.036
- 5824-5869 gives -0.006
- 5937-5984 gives 0.010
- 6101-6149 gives 0.074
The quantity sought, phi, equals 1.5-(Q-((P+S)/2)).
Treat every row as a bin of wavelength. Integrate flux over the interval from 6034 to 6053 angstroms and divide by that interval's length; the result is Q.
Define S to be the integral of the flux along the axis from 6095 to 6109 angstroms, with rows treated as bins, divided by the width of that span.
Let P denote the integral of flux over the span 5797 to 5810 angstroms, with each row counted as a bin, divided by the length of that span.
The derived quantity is 3.0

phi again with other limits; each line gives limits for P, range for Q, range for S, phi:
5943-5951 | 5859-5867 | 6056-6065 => 0.4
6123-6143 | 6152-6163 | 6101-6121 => 5.1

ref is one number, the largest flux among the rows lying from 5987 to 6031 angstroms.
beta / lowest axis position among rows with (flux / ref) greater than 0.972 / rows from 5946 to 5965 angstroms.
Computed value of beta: 5955.22 angstroms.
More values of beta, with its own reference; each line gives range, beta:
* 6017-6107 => 6035.29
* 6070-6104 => 6074.33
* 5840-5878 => 5841.15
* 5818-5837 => 5819.67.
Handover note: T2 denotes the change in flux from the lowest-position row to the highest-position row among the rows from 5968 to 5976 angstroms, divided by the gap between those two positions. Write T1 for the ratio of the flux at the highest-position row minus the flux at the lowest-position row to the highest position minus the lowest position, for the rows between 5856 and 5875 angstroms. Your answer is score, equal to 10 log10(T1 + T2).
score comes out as -3.7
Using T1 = 0.25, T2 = 0.2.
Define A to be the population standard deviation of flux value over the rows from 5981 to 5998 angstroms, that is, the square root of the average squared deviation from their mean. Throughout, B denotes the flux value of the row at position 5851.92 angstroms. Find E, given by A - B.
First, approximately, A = 2.8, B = 103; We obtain -100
